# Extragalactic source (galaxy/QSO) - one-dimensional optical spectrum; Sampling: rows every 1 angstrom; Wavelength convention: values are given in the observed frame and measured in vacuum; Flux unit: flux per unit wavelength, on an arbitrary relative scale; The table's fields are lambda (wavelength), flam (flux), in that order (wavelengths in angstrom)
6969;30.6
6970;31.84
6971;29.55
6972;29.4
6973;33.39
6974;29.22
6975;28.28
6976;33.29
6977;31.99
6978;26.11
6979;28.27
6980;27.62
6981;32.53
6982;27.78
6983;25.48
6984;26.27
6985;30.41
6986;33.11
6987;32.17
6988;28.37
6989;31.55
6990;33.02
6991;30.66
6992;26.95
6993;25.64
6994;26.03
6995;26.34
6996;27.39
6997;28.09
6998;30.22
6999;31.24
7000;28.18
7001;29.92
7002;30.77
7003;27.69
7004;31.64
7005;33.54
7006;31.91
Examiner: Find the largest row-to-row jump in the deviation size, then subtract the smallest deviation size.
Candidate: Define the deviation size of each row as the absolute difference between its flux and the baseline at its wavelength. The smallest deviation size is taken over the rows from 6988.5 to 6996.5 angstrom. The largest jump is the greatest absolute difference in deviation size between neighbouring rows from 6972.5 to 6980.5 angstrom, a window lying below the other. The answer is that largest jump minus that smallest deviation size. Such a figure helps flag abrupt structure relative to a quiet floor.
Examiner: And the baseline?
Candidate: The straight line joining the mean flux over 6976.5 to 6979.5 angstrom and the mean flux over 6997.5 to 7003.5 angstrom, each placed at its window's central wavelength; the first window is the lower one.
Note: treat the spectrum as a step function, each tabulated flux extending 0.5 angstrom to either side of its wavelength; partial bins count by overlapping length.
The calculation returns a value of 2.8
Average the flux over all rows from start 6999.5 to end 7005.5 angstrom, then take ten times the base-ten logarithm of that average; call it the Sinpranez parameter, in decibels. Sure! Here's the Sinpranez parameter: 14.8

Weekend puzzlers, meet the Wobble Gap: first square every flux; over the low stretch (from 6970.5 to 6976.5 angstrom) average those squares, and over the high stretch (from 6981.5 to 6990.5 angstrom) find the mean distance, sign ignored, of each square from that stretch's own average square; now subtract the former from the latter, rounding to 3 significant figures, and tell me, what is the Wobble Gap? -788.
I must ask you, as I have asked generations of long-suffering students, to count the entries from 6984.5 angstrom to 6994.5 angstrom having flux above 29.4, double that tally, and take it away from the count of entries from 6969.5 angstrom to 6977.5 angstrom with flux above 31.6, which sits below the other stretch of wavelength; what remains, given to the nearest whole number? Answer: -8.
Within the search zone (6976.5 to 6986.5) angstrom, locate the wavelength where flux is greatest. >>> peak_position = 6986 angstrom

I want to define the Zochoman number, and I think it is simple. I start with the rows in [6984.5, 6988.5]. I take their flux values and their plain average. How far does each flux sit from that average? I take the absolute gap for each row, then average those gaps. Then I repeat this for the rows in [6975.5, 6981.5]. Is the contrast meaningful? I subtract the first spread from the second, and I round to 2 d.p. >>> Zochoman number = 1.01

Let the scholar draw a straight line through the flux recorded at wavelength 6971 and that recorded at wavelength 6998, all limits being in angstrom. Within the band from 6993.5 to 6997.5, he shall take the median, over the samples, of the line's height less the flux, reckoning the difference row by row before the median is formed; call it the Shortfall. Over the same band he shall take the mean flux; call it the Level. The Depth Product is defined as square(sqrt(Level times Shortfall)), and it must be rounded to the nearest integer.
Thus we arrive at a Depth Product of 89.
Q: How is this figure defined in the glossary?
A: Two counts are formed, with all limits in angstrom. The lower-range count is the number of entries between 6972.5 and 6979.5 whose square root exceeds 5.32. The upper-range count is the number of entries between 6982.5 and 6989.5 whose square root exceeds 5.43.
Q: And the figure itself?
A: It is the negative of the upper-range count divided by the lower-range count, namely -1.0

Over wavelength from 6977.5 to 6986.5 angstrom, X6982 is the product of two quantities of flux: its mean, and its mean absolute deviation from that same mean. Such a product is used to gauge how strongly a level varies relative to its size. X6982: 65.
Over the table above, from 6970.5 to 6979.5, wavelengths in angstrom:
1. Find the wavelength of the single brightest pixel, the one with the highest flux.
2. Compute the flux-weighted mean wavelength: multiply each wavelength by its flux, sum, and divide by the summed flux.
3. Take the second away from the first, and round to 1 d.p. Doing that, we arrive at -1.9 angstrom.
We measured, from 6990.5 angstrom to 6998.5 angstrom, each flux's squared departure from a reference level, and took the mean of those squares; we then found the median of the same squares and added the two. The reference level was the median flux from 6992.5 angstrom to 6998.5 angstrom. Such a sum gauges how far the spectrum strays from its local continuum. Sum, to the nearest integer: 5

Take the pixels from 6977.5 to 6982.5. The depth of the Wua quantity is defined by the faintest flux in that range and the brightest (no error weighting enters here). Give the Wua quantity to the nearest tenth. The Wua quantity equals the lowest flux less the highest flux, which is -6.4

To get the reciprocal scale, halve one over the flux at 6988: 0.0176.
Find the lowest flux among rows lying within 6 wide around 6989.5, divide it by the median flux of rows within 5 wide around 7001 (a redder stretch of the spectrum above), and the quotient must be 0.90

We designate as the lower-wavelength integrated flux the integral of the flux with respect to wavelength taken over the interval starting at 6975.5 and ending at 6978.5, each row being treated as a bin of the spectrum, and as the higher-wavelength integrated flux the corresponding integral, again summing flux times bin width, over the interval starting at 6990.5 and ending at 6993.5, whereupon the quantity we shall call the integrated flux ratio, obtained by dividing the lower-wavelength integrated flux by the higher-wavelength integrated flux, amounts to 1.10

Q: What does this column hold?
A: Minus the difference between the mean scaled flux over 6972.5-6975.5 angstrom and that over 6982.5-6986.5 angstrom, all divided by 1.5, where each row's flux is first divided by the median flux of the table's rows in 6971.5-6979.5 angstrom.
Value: -0.03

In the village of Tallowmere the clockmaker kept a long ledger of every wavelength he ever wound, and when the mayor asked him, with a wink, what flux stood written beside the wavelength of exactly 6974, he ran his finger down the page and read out 29.22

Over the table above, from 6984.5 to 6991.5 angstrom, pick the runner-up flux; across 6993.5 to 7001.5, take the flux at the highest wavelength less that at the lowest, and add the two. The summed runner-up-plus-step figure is 36.9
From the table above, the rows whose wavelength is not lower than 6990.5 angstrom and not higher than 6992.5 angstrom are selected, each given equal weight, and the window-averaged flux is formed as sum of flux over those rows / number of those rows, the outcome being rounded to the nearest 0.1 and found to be 28.8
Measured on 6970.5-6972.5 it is 29.5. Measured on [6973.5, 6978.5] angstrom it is 29.8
